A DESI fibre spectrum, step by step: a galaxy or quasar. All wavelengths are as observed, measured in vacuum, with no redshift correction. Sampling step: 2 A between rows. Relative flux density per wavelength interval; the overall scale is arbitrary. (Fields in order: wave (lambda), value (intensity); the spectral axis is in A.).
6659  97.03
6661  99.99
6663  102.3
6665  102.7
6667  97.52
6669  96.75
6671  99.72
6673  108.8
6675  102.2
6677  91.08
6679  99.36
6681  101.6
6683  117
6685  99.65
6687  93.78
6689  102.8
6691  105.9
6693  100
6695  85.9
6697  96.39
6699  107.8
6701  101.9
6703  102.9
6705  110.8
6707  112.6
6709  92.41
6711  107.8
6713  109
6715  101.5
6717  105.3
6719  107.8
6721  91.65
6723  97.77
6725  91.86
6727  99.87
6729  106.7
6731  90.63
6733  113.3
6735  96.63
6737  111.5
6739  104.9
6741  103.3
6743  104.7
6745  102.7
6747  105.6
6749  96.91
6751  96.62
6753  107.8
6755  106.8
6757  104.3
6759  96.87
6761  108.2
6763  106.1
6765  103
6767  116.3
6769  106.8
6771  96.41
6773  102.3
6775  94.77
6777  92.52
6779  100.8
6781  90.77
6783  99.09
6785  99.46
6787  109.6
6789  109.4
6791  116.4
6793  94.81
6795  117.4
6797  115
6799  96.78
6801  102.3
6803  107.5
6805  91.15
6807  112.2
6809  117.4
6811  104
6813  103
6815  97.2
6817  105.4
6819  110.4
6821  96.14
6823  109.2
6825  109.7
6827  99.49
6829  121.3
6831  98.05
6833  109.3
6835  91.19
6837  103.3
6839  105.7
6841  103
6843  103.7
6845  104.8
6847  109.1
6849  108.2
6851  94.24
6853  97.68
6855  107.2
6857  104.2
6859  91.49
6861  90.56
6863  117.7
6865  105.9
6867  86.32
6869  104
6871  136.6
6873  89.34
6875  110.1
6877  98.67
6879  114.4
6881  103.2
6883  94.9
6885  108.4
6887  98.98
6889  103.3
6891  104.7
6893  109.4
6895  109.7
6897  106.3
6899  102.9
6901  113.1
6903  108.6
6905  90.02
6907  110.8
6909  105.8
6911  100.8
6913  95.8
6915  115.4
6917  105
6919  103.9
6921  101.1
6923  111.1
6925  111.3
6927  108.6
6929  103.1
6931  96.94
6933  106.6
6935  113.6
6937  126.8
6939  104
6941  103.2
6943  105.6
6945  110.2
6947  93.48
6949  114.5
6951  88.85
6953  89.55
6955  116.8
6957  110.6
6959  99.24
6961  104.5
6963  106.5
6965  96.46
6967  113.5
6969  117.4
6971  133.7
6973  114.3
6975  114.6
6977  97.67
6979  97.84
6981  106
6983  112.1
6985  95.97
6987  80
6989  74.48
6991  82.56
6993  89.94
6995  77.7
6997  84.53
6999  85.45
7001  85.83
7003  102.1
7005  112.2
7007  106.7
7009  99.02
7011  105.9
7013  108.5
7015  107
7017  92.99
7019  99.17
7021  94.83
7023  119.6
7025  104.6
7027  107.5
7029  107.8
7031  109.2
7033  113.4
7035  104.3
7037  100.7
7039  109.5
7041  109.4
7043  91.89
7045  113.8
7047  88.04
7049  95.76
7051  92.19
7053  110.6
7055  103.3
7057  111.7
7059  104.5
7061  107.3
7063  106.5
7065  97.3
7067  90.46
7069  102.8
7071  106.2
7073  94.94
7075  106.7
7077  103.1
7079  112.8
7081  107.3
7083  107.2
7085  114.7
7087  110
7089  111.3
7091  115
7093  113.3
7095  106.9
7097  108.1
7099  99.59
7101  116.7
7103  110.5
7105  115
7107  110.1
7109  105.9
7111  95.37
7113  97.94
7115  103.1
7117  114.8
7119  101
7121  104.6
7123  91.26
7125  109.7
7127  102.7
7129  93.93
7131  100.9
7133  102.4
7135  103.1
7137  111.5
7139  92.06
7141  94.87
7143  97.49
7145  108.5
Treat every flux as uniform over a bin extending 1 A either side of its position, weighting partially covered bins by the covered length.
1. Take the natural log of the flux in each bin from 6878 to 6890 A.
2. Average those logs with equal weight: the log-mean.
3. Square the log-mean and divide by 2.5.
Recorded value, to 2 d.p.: 8.62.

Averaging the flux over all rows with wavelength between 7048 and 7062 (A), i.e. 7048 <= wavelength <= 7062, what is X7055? 104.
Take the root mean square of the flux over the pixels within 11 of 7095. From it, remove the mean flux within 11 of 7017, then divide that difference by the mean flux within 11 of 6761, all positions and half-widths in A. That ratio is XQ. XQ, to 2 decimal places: 0.07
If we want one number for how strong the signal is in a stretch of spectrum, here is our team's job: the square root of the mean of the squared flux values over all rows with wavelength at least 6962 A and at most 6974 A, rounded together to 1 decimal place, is 114.2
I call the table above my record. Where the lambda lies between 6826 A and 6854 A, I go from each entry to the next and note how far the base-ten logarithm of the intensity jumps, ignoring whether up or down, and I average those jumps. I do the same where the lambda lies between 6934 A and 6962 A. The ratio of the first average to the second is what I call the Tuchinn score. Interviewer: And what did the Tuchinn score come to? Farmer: 0.75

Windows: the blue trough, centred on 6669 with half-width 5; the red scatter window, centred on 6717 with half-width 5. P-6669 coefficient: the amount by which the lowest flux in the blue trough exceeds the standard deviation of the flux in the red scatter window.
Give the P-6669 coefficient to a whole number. 90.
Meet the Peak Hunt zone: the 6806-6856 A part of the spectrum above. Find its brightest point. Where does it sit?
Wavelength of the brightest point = 6829 A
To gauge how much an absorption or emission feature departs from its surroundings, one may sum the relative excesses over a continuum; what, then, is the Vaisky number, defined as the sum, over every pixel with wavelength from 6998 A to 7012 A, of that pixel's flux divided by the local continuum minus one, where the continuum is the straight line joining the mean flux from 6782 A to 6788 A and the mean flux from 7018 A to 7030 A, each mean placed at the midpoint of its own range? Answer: -0.38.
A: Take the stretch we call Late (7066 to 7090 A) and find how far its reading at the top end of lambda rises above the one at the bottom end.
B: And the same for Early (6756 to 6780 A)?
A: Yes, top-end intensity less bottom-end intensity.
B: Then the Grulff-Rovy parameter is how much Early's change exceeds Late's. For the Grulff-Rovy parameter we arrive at -24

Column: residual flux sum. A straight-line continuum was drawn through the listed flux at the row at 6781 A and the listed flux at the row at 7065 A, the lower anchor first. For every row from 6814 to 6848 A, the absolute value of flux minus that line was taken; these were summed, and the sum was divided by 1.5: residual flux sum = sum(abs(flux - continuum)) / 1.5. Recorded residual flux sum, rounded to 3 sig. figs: 144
